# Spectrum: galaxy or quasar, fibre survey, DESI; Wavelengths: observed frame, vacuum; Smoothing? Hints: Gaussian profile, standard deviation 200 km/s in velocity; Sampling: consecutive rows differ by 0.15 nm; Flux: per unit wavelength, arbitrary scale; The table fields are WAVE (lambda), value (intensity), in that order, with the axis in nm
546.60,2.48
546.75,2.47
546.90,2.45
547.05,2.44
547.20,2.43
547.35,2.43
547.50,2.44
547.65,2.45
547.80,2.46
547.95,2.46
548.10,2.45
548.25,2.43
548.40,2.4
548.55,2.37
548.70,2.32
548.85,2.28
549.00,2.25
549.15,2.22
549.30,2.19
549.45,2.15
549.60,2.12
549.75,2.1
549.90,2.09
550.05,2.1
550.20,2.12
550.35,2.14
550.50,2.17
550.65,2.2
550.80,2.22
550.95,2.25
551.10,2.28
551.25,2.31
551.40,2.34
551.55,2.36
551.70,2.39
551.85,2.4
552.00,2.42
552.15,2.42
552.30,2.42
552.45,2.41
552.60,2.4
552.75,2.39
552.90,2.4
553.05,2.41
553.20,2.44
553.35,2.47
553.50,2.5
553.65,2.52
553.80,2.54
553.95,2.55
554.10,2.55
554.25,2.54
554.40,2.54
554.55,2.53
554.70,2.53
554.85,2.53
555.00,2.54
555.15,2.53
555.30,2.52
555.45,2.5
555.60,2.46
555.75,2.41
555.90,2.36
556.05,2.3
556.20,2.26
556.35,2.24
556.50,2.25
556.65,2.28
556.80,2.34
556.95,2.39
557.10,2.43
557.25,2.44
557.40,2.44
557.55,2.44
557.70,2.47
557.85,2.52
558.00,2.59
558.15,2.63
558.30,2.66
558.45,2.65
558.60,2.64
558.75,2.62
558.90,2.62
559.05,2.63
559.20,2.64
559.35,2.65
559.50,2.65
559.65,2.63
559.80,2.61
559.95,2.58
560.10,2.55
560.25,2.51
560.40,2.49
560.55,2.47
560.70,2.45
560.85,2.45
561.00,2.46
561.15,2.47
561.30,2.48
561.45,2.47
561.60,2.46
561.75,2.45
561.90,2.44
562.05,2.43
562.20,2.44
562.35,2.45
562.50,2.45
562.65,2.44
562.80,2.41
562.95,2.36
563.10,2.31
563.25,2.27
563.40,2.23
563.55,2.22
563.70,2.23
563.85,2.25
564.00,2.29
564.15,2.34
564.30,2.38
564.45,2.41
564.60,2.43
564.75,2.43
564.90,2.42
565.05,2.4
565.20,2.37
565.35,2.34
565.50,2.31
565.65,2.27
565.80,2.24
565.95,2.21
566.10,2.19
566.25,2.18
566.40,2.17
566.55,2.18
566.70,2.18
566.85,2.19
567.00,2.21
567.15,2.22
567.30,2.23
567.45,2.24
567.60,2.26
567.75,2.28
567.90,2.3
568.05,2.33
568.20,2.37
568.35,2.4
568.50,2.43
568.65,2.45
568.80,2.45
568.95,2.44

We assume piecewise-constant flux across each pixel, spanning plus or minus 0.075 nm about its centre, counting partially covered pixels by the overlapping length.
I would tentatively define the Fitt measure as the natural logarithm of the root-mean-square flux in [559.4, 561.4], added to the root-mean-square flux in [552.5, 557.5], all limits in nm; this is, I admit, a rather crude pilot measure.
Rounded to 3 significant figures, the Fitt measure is 3.37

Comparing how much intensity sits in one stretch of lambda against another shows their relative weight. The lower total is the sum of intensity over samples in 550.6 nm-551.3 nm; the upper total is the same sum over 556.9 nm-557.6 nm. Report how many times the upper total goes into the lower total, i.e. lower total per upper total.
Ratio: 0.93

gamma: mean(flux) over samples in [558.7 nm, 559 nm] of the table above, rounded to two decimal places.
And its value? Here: 2.62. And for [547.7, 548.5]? 2.44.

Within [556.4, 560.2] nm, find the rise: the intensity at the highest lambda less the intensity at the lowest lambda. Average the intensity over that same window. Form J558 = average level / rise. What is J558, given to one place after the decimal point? 8.4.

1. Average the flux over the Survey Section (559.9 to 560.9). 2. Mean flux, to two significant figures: 2.5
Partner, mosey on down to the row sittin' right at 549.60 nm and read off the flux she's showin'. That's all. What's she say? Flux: 2.12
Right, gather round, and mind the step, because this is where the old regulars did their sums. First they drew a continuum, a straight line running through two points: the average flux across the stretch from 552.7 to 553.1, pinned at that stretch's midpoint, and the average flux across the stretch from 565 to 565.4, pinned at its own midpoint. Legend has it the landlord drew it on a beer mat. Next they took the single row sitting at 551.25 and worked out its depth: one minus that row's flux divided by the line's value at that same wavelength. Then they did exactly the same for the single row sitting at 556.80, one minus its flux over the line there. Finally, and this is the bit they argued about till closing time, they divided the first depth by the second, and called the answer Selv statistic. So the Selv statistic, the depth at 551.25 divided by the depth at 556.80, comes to 1.9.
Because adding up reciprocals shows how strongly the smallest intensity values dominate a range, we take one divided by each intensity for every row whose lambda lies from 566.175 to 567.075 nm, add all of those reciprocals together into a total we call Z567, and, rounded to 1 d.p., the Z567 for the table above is 2.7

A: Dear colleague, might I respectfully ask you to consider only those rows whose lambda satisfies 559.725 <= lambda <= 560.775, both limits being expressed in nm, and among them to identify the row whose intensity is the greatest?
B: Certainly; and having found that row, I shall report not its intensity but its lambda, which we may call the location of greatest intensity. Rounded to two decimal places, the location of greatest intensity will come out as 559.80 nm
